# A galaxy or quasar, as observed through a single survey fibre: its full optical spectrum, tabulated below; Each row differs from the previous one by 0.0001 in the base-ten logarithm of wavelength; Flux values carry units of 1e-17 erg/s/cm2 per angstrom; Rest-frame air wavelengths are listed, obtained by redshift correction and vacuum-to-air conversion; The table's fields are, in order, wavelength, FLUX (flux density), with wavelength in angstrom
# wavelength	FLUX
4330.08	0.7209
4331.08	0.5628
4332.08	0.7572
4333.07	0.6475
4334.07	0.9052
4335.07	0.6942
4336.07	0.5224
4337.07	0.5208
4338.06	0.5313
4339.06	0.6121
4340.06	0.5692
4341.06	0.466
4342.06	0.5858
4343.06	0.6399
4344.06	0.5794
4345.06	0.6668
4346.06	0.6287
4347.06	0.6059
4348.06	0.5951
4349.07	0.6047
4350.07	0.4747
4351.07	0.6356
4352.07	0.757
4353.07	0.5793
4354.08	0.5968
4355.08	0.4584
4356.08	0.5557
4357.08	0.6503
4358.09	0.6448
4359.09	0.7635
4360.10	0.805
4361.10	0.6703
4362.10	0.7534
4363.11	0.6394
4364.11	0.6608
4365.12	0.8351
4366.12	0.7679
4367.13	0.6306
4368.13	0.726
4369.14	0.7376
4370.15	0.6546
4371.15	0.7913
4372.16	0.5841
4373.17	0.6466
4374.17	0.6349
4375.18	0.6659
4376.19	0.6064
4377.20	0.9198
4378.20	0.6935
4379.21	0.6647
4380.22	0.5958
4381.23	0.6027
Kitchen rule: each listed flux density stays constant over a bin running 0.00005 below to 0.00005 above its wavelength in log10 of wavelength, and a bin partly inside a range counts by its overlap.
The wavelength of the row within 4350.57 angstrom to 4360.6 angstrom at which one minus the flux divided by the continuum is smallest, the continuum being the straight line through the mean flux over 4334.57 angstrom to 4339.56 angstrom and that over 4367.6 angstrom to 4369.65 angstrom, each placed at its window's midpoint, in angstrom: 4360.10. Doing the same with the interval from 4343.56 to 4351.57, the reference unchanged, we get 4345.06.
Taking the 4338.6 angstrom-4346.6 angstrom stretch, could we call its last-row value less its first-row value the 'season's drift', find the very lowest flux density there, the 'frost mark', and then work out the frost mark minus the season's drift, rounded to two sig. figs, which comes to 0.45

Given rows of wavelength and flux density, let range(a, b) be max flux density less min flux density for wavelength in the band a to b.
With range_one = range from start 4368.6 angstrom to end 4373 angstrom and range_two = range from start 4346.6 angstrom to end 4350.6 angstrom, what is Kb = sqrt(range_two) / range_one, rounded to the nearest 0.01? 1.75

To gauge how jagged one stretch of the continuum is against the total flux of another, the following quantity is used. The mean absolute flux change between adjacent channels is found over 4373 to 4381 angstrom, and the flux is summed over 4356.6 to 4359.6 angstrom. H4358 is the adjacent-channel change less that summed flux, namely -2.0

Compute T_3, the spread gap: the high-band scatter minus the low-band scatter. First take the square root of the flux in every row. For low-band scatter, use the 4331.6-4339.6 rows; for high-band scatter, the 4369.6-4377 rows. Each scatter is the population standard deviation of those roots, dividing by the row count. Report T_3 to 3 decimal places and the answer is -0.039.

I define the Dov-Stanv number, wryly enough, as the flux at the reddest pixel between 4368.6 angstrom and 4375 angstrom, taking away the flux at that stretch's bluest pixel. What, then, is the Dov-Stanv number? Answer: -0.10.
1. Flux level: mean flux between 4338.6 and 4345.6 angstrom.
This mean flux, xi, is 0.59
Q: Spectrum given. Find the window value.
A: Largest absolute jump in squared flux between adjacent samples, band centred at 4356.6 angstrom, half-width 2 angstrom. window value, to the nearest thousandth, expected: 0.114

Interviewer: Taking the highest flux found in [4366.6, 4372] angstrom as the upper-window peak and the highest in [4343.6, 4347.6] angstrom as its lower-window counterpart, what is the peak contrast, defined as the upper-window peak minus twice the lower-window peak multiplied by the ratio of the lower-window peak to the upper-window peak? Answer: -0.33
